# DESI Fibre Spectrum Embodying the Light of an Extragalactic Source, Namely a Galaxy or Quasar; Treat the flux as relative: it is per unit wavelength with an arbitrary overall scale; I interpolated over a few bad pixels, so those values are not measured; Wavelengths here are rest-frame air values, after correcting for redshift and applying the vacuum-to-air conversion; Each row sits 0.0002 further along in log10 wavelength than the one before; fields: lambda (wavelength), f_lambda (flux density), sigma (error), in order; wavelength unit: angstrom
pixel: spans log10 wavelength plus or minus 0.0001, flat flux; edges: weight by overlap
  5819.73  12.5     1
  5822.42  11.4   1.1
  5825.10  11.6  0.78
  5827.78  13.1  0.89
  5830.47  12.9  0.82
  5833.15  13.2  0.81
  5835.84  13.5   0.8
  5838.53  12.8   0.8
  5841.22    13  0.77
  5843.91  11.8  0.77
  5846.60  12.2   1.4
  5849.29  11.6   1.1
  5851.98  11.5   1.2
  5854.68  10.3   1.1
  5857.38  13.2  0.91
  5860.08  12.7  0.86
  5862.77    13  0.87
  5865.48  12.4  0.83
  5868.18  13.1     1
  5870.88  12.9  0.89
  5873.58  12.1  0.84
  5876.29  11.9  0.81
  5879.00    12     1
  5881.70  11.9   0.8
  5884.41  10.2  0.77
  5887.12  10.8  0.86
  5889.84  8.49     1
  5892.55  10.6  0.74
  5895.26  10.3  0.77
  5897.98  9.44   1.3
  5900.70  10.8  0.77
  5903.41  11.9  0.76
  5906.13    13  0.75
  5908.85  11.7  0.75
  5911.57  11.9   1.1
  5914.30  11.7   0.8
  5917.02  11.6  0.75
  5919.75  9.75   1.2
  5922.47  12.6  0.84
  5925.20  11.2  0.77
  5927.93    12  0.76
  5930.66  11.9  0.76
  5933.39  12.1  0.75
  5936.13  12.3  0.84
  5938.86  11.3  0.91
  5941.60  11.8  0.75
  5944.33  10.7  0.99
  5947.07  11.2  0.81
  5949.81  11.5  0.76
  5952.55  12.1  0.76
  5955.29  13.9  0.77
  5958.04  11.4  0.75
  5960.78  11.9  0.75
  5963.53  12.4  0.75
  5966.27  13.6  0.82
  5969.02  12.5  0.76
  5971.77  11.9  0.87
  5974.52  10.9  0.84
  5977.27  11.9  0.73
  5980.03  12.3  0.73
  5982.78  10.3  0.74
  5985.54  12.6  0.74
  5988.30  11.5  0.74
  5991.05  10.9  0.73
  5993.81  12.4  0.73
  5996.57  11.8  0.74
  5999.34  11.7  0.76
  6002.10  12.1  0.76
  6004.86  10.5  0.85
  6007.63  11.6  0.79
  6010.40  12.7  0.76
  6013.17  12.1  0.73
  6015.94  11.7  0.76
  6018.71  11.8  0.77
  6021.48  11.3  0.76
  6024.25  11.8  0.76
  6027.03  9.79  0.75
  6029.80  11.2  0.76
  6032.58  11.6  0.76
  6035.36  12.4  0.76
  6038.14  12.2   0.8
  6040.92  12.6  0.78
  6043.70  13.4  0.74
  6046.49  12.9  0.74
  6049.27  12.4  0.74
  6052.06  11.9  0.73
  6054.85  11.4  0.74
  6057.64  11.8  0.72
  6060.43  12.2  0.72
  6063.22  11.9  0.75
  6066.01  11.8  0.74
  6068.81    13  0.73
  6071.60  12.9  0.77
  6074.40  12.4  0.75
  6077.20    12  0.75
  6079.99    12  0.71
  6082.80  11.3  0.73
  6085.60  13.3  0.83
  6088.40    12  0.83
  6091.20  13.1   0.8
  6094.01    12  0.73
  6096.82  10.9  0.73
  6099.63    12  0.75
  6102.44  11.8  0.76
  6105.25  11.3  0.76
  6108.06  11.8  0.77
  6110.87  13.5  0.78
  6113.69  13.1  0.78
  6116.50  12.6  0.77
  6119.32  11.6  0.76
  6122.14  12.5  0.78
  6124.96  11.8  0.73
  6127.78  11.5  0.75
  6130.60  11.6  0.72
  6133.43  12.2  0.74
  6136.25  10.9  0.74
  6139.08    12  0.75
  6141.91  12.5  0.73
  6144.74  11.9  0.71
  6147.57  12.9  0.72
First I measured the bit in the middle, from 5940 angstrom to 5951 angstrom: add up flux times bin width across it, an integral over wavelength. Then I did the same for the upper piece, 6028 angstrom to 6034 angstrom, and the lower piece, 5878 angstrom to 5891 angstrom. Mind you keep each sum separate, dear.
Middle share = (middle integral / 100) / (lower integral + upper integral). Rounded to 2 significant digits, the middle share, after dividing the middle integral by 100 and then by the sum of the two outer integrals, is 0.0060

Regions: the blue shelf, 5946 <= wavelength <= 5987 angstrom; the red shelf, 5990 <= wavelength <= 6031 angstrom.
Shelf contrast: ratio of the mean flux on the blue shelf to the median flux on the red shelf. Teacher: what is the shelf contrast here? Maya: 1.03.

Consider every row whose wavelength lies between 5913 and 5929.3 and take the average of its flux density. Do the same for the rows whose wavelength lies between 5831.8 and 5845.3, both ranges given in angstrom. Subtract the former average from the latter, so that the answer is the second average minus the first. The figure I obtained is 1.4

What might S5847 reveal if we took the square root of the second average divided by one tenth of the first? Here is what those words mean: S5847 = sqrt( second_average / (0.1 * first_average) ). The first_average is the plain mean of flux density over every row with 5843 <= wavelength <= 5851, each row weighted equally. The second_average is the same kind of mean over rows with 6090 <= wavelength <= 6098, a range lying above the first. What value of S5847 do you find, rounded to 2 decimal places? 3.18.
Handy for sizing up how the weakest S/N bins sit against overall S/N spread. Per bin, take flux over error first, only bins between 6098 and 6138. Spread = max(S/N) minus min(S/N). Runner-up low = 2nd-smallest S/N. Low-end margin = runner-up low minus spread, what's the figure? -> 12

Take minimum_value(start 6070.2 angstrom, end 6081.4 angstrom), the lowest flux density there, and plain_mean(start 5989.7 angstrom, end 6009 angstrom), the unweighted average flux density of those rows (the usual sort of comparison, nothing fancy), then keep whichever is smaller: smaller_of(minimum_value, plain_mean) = 11.6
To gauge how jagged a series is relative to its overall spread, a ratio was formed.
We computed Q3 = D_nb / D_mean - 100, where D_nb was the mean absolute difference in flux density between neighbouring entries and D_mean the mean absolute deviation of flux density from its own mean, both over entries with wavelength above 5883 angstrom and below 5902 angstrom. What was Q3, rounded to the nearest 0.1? -98.0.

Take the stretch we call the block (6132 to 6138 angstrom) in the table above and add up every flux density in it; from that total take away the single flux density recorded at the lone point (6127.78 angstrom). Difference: 11.6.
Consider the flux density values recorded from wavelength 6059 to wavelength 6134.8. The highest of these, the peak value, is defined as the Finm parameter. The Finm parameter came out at 13.5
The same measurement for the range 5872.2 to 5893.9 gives 12.1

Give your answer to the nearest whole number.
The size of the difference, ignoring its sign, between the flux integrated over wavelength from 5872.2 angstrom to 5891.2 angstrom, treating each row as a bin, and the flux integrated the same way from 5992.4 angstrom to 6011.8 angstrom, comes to 19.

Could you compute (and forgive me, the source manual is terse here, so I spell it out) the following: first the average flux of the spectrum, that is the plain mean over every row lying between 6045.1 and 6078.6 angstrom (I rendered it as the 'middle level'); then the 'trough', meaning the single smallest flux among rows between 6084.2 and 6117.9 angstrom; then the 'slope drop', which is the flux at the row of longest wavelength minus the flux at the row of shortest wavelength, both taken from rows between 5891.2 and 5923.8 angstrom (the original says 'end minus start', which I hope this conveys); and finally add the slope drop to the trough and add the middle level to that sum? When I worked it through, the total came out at 25.1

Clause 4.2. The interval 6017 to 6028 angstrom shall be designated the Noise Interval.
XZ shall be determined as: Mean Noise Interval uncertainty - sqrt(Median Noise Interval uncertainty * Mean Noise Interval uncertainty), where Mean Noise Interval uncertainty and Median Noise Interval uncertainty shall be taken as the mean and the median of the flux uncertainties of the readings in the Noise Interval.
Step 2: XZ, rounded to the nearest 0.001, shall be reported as 0.000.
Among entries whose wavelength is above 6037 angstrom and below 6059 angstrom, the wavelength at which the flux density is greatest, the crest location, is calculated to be 6043.70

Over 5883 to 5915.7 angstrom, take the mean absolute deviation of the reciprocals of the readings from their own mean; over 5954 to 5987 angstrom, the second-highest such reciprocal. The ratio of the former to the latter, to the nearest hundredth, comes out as 0.09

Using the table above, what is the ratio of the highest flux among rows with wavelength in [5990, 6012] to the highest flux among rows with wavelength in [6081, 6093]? 0.95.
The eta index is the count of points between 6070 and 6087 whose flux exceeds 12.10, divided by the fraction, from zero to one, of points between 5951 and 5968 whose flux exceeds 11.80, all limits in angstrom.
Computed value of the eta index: 3.6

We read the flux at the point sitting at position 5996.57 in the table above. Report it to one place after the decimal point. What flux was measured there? 11.8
